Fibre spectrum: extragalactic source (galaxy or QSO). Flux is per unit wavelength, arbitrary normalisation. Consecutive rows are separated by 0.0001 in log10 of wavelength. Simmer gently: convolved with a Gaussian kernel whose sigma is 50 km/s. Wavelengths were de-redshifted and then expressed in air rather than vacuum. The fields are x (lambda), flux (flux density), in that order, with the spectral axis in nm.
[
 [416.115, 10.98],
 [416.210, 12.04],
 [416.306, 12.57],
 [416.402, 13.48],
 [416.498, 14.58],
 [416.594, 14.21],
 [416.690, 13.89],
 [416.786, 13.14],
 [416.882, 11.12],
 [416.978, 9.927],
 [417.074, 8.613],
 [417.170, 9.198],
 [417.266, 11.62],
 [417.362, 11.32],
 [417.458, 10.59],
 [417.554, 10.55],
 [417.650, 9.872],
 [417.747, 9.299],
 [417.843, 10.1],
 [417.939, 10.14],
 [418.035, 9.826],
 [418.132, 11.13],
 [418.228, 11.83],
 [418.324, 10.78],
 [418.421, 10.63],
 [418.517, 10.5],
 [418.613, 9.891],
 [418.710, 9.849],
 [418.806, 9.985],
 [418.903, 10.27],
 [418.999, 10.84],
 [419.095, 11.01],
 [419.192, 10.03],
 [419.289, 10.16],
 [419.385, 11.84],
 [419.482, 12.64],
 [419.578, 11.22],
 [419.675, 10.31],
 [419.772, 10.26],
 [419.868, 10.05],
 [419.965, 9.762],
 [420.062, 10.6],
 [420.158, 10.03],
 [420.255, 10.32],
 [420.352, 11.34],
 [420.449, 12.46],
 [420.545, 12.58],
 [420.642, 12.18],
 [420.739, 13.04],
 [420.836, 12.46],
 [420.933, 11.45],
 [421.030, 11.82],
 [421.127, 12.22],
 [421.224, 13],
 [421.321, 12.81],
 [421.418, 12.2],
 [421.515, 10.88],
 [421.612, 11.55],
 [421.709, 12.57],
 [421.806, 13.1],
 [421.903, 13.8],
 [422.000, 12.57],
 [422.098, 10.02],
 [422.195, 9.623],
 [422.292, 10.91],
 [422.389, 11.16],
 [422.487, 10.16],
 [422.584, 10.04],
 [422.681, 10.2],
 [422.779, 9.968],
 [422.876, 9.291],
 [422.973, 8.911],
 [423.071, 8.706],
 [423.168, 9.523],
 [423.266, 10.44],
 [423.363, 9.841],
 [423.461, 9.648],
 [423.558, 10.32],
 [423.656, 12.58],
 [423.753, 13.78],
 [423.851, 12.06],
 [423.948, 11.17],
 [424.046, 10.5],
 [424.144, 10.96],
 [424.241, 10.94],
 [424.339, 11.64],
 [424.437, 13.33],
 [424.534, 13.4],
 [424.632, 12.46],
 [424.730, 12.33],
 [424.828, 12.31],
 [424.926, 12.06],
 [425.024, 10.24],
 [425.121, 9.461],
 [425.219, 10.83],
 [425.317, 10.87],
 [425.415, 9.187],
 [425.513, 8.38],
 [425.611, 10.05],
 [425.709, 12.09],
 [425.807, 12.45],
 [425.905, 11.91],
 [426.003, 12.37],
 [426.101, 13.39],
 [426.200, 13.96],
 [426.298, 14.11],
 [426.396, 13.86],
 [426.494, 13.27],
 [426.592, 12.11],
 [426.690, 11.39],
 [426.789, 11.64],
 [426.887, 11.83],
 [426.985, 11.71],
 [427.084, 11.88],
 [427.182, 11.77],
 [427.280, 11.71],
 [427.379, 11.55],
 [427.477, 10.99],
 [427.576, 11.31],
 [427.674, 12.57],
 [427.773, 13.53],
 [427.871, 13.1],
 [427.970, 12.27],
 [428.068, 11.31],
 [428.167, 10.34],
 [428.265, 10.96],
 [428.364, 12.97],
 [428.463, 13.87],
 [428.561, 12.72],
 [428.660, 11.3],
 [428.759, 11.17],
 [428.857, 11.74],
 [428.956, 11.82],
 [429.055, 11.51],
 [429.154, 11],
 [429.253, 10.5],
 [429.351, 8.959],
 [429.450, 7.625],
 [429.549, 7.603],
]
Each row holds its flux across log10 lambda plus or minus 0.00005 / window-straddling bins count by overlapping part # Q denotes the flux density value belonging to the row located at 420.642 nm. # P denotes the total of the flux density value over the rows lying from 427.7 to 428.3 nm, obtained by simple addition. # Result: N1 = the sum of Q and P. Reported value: 83.7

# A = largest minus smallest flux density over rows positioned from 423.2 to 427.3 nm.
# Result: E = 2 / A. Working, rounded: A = 5.7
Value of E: 0.35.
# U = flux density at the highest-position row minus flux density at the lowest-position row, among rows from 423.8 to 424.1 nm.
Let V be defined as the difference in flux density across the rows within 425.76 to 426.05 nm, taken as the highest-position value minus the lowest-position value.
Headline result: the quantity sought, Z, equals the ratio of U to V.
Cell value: 19.5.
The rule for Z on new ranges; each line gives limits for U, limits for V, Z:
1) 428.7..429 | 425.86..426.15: 0.4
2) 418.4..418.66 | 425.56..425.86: -0.3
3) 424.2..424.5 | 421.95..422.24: -0.8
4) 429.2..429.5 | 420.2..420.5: -1.3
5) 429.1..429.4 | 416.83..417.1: 0.8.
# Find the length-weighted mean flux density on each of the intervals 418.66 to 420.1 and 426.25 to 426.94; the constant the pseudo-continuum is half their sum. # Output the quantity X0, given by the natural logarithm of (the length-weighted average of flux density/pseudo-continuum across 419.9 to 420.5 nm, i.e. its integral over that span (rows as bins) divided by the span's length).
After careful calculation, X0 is -0.076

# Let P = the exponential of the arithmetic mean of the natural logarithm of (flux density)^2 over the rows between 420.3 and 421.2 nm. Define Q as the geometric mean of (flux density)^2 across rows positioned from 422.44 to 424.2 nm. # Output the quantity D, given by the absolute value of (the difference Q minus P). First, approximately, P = 148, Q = 108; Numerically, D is 40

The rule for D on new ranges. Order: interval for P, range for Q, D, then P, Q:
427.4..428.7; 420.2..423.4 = 21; 145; 125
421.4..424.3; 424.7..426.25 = 9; 117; 127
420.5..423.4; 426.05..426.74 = 48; 124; 172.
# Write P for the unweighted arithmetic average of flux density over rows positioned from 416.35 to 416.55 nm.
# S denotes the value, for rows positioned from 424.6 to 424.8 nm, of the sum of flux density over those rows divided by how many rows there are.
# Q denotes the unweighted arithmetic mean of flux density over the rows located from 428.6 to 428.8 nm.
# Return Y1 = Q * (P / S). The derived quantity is 12.7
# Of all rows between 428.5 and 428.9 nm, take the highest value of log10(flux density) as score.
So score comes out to 1.10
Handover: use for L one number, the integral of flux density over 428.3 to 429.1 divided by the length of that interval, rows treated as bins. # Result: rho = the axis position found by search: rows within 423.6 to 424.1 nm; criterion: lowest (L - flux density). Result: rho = 423.753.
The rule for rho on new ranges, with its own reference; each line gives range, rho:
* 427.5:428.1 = 427.773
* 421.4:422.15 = 421.903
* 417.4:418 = 417.458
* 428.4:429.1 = 428.463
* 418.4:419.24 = 419.095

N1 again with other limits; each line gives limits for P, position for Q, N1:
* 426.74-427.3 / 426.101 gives 83.9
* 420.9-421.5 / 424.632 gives 86.0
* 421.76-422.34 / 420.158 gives 80.1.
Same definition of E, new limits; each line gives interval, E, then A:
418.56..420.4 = 0.69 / 2.9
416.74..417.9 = 0.44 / 4.5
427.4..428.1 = 0.79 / 2.5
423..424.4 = 0.39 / 5.1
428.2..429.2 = 0.69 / 2.9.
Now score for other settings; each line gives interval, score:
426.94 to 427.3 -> 1.07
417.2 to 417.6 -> 1.07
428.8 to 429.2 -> 1.07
